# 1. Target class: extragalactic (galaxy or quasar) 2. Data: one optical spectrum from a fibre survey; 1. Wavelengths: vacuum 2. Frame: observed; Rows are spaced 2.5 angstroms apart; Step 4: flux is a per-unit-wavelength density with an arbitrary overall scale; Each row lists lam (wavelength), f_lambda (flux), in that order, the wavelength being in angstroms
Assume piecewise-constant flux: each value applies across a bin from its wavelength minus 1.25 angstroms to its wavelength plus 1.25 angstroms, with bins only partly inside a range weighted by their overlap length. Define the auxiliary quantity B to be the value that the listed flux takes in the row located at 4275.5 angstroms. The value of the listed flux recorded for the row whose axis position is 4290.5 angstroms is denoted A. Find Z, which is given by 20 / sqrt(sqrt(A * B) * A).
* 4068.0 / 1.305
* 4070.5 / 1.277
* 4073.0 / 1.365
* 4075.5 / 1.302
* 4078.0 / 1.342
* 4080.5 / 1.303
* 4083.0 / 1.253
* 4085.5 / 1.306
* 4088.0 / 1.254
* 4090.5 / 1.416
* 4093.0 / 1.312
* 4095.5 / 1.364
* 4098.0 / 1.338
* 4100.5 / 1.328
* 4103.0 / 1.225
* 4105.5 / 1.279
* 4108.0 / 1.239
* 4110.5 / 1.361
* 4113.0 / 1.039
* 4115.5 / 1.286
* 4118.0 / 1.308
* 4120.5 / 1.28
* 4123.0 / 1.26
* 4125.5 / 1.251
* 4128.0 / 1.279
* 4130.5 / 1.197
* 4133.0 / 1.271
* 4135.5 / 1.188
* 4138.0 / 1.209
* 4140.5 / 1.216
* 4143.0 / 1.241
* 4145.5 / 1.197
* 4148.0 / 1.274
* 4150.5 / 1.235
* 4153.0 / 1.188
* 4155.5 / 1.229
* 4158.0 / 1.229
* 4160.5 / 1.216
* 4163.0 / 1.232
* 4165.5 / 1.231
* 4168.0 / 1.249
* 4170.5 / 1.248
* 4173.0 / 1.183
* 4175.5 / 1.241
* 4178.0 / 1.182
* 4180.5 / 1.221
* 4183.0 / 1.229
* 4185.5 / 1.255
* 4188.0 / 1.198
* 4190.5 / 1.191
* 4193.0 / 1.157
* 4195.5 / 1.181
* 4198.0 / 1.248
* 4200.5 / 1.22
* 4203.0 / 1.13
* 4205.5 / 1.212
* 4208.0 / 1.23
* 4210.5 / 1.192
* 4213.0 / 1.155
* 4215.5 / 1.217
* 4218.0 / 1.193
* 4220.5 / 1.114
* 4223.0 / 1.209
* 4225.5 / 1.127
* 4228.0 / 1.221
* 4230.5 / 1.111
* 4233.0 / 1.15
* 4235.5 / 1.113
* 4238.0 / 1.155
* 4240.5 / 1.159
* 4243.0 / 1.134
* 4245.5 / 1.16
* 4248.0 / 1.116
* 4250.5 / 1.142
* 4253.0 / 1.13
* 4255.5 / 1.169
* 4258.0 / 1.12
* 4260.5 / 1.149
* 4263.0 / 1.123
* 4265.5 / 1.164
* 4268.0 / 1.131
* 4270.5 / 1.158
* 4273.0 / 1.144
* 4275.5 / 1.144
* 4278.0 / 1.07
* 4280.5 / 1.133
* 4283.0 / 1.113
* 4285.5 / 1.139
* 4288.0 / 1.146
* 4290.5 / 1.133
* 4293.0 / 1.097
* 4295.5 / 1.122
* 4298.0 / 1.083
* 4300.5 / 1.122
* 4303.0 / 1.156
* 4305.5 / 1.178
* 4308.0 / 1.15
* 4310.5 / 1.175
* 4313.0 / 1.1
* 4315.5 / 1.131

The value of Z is 17.6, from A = 1.133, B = 1.144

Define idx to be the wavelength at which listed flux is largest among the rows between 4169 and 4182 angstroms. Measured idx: 4170.5 angstroms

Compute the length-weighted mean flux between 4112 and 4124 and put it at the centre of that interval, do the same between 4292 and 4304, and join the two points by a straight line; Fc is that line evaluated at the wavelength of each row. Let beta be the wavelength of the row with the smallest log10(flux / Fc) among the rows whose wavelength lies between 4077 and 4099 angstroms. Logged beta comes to 4083.0 angstroms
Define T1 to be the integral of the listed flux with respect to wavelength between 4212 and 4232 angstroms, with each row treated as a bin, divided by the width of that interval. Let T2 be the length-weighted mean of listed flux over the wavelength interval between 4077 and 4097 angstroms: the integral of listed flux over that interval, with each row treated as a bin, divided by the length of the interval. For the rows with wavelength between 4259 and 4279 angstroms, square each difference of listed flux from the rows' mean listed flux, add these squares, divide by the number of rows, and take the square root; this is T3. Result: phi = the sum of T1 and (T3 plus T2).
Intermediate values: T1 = 1.17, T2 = 1.32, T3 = 0.028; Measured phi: 2.51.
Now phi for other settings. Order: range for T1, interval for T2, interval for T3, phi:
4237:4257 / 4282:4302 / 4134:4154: 2.29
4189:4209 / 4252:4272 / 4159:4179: 2.36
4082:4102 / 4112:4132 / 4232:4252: 2.58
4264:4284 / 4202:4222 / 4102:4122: 2.40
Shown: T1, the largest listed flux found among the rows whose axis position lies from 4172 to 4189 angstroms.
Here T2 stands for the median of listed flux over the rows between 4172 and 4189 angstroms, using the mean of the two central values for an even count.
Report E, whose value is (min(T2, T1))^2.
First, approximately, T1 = 1.255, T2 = 1.22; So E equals 1.49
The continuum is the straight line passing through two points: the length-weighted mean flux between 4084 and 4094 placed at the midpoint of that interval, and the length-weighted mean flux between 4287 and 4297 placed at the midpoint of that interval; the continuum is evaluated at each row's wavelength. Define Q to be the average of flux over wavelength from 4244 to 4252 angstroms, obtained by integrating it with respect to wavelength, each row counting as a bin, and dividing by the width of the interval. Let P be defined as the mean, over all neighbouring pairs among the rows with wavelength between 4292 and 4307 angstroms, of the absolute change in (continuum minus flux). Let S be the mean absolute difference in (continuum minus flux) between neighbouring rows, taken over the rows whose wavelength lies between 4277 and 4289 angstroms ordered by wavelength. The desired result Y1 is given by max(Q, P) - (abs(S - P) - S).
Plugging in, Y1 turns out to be 1.17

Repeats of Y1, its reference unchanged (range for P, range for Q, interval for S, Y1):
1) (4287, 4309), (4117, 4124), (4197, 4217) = 1.31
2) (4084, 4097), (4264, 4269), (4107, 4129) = 1.24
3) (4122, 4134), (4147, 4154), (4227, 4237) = 1.28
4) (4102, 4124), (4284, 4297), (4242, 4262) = 1.08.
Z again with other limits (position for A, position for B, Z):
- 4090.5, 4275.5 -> 14.9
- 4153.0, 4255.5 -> 16.9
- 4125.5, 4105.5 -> 15.9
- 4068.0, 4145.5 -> 15.7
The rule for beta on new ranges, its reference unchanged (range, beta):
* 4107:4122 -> 4113.0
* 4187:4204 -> 4203.0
